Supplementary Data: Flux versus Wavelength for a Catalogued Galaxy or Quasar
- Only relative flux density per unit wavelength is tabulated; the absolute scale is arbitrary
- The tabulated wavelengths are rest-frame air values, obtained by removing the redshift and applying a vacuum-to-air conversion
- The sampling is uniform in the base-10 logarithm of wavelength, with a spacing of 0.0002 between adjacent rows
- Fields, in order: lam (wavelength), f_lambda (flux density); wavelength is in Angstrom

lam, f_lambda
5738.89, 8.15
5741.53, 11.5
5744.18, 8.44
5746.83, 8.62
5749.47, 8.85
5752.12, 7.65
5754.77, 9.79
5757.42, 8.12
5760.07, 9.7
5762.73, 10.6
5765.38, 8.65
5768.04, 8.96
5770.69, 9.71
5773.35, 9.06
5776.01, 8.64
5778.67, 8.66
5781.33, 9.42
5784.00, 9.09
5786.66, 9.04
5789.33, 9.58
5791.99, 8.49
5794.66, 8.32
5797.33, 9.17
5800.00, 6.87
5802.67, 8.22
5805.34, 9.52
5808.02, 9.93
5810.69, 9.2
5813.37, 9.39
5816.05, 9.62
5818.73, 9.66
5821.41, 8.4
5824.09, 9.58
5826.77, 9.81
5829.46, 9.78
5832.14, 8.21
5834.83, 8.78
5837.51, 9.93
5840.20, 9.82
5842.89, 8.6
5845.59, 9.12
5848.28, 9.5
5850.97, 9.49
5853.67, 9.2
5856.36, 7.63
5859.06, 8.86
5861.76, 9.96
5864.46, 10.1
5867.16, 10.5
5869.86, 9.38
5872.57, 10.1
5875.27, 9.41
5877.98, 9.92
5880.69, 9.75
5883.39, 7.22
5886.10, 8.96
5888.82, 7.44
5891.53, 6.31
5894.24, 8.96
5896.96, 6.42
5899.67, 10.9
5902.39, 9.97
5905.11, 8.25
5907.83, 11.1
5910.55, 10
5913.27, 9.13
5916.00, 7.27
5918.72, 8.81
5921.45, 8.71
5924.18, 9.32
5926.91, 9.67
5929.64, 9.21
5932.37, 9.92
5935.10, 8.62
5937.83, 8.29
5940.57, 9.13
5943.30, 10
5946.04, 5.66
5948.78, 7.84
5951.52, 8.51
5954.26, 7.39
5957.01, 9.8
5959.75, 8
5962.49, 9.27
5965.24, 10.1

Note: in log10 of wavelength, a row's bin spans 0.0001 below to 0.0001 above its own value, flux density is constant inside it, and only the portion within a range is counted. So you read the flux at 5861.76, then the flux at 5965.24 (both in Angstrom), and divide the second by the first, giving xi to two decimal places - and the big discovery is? 1.01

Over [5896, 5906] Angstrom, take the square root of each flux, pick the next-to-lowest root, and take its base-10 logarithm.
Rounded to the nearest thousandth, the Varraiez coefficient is 0.458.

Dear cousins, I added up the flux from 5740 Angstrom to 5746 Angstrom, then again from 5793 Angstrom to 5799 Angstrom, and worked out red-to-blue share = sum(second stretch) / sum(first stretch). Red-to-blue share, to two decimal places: 0.88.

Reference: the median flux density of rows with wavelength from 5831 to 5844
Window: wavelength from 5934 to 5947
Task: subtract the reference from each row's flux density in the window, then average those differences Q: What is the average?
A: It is -0.4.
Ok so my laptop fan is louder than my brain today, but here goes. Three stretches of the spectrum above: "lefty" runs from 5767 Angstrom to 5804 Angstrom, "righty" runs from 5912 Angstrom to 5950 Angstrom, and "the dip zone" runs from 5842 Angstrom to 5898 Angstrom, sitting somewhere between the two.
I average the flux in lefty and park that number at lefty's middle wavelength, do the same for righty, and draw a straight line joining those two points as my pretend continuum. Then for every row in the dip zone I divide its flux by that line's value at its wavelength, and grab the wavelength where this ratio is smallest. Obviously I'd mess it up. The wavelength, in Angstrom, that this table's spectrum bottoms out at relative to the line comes 5891.53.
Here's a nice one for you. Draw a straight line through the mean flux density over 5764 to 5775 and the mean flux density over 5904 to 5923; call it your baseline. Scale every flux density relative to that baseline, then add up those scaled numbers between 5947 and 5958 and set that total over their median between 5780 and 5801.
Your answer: 3.7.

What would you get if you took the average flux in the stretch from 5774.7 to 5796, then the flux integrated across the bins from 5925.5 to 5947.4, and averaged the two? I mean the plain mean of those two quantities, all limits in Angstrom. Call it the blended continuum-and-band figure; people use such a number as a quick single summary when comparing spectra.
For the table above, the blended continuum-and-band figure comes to 101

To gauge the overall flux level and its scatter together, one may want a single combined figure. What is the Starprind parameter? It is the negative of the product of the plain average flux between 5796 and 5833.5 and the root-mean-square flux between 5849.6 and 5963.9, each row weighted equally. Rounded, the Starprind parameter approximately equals -81.8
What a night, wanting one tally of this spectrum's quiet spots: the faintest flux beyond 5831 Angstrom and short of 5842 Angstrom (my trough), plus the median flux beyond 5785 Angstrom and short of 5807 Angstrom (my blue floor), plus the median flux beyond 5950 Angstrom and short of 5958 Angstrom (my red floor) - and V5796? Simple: 25.5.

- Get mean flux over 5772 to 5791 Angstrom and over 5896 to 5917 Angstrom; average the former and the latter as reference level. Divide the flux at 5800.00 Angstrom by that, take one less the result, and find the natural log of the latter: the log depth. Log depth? -1.4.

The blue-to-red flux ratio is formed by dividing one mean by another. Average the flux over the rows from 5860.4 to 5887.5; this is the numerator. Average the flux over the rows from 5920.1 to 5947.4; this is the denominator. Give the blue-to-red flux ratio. 1.08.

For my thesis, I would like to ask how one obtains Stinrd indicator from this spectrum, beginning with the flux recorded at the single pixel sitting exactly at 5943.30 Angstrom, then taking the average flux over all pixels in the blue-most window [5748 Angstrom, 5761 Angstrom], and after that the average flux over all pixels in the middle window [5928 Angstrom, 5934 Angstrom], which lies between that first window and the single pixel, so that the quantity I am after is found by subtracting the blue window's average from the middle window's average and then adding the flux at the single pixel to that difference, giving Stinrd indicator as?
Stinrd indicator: 10.7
